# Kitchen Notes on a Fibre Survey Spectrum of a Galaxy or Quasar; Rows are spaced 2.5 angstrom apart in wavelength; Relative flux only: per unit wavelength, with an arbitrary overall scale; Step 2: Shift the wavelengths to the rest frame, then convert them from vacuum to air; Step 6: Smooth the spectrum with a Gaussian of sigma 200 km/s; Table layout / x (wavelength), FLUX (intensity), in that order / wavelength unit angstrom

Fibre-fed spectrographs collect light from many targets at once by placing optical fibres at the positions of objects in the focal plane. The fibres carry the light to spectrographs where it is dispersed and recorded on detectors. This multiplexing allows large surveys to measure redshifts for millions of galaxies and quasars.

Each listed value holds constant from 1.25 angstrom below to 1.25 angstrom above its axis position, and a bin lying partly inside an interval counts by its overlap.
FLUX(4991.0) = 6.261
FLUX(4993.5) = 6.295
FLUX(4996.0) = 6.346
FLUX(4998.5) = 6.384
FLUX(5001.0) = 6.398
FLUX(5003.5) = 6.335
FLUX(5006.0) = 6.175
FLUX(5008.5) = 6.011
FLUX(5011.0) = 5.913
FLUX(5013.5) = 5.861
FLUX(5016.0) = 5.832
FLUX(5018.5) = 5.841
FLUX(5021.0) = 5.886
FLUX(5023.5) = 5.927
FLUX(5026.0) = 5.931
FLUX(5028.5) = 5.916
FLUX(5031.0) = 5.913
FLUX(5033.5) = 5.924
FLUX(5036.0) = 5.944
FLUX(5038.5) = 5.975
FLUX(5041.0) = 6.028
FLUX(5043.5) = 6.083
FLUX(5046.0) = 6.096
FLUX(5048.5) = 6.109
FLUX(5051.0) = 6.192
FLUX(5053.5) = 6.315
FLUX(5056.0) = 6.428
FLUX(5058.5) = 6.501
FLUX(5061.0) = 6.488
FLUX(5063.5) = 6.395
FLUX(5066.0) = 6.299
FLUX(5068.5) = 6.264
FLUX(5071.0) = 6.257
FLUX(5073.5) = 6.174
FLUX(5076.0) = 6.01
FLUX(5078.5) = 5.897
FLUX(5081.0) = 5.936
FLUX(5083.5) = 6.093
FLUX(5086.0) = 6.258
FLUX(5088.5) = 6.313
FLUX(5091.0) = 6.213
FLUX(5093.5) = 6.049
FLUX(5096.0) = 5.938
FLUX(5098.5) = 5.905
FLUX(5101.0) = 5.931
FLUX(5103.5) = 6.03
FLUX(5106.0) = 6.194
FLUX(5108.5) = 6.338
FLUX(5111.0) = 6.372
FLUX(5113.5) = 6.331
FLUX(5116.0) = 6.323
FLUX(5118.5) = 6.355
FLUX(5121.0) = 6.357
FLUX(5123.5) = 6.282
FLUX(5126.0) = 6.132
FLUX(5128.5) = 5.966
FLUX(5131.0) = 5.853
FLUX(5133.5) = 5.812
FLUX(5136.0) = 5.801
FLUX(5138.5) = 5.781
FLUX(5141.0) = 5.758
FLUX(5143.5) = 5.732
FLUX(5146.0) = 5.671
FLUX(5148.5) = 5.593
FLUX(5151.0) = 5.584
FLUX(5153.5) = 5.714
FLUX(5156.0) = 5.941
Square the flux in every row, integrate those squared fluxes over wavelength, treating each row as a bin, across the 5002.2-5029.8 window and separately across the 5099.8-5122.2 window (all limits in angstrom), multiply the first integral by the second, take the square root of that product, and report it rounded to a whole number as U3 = 928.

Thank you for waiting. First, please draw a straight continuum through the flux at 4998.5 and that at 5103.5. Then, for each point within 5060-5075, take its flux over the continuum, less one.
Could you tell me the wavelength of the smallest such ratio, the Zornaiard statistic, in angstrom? 5073.5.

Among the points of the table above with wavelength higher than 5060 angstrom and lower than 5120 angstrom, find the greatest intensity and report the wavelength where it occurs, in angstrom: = 5061.0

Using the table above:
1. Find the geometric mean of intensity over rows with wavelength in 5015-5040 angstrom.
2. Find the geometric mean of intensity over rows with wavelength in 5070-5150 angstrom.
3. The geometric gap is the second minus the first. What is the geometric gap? 0.14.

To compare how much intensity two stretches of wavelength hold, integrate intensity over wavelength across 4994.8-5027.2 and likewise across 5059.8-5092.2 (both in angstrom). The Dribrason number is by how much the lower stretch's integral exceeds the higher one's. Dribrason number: -4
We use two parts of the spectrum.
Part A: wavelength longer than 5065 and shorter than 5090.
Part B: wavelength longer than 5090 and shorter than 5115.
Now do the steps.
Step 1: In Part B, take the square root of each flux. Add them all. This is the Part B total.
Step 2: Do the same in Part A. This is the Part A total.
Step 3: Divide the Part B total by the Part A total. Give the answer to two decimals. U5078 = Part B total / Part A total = 1.00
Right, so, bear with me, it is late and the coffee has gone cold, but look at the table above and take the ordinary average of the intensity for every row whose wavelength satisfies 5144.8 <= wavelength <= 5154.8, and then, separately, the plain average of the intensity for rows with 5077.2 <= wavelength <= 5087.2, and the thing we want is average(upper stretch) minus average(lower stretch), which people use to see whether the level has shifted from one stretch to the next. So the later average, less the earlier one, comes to -0.4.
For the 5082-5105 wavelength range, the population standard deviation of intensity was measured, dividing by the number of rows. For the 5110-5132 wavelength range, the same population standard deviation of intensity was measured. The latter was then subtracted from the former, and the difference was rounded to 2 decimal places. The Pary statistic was -0.04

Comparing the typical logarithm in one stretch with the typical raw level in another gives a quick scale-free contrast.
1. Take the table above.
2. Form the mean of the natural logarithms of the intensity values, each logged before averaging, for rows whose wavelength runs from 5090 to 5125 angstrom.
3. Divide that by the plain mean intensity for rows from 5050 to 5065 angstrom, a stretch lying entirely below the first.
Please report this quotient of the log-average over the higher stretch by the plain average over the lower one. 0.285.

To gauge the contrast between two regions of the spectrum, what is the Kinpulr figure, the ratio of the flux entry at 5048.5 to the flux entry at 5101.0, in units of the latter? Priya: 1.03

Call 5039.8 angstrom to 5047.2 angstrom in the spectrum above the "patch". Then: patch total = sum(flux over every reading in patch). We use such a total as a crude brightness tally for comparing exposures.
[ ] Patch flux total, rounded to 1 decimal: 18.2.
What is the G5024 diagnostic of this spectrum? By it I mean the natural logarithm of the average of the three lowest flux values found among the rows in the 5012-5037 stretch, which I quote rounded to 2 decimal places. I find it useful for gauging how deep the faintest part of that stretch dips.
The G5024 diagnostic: 1.77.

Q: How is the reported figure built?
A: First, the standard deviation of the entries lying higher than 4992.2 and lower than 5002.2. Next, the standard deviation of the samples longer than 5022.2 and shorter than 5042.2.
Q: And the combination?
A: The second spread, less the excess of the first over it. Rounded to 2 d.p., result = 0.03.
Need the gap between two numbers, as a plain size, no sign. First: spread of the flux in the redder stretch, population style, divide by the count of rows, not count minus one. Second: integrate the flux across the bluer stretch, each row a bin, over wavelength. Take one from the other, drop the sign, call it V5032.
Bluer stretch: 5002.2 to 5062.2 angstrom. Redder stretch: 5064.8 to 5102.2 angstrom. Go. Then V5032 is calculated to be 364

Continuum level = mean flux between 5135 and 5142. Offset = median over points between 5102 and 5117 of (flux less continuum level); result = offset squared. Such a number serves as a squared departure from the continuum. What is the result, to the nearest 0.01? 0.30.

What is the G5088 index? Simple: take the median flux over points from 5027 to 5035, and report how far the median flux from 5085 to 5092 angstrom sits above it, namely 0.3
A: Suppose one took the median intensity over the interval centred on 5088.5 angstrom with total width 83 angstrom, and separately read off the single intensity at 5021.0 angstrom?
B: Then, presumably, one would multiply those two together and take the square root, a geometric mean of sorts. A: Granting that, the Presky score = 6.07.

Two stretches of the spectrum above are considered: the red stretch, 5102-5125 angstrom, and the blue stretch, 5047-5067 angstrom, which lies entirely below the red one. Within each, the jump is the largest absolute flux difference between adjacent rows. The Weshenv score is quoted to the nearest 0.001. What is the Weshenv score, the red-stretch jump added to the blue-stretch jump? 0.287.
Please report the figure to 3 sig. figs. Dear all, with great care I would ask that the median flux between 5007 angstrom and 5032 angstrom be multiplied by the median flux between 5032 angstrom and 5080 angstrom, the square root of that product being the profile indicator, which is 6.04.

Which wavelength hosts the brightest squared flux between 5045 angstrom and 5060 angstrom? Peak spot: 5058.5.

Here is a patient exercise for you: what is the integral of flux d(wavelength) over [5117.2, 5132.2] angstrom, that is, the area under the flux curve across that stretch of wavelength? 92.4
